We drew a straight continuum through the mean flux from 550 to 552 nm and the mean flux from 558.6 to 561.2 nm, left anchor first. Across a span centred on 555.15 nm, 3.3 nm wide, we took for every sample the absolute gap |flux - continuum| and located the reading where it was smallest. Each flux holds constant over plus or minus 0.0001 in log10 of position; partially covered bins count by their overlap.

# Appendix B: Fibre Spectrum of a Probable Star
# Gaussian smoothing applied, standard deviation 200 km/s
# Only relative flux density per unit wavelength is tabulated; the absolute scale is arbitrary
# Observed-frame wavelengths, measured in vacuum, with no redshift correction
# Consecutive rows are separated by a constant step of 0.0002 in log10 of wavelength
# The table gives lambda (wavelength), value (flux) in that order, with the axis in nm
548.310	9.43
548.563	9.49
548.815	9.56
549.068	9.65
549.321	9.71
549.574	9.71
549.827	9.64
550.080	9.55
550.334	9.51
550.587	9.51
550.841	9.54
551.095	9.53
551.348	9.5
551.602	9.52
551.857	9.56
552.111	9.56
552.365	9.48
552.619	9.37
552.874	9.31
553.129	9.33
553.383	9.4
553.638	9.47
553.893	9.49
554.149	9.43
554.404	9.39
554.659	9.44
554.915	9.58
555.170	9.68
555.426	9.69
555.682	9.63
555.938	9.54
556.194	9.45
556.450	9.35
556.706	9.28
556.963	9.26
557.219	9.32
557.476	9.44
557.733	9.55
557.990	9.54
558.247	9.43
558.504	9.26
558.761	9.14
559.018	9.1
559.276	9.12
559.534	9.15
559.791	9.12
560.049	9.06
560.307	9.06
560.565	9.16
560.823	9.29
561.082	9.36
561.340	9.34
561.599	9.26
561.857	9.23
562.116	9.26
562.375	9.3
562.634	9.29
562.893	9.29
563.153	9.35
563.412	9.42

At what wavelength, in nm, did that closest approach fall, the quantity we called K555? 554.404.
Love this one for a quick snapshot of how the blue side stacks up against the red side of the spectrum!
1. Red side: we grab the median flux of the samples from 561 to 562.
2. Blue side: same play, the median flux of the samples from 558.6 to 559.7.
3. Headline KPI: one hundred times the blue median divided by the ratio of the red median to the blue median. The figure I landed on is 896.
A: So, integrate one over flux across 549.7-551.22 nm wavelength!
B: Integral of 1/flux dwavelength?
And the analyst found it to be 0.159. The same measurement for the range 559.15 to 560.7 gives 0.170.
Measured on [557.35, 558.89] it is 0.164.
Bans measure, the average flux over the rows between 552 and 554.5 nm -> 9.42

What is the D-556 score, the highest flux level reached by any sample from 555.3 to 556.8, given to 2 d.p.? 9.69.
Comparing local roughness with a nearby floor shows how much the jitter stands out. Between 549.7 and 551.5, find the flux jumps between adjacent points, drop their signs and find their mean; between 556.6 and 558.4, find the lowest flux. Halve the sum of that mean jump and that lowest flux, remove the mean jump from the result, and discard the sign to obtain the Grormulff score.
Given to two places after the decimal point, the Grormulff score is 4.61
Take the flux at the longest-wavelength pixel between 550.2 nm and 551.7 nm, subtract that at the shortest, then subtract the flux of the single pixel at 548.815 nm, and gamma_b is -9.55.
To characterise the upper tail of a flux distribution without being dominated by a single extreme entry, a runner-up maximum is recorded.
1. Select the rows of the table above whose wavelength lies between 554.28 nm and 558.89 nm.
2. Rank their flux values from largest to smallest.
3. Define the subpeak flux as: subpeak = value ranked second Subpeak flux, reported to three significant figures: 9.68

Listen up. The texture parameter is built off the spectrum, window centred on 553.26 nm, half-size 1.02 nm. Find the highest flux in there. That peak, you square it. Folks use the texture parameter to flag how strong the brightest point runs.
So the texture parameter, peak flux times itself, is 90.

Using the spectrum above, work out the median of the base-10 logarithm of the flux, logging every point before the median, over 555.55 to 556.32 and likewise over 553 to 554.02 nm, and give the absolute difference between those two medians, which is 0.005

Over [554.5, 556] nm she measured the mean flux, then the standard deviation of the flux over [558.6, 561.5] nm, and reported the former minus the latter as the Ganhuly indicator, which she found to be 9.49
